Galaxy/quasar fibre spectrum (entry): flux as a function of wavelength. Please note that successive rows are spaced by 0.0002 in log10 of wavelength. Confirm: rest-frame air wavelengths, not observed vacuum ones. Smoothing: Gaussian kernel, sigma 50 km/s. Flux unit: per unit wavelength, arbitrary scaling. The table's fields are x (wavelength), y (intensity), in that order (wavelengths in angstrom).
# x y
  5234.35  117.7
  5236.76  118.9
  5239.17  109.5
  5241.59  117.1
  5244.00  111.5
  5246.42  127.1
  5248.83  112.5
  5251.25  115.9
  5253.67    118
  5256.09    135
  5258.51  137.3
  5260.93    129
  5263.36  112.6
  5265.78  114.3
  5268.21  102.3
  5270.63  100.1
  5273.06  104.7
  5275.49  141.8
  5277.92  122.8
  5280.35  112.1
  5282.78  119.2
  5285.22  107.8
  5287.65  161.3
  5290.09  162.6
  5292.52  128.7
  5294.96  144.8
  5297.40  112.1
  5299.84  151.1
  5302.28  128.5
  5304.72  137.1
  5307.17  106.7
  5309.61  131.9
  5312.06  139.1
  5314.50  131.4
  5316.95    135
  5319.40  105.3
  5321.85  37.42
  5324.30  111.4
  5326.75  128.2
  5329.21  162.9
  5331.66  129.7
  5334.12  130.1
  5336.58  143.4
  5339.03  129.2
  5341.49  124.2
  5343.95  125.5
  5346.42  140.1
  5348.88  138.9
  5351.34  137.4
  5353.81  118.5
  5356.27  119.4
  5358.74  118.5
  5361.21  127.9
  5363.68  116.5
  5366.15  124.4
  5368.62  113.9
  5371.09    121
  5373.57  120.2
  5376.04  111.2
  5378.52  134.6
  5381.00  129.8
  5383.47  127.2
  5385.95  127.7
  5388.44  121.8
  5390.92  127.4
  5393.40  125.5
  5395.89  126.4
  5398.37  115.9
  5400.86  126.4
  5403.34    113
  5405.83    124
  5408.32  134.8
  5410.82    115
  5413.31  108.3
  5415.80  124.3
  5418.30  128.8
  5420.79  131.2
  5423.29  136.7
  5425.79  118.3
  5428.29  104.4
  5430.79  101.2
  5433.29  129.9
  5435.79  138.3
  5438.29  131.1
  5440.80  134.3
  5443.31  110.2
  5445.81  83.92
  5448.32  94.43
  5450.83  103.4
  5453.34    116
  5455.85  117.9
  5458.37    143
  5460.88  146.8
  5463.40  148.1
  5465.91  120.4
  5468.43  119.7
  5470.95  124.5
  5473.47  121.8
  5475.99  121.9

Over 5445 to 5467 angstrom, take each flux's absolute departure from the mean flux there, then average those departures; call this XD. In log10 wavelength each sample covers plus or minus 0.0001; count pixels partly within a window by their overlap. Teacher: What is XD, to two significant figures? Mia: 18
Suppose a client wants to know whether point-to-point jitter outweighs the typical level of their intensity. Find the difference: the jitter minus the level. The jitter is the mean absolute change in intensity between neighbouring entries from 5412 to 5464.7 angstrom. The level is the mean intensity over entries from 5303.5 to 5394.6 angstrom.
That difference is -113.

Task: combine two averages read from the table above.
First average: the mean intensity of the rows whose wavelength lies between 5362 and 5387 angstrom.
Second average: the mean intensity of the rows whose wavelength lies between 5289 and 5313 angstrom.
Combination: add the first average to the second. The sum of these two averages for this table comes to 257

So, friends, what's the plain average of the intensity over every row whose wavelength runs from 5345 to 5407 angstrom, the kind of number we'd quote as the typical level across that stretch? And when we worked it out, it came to 124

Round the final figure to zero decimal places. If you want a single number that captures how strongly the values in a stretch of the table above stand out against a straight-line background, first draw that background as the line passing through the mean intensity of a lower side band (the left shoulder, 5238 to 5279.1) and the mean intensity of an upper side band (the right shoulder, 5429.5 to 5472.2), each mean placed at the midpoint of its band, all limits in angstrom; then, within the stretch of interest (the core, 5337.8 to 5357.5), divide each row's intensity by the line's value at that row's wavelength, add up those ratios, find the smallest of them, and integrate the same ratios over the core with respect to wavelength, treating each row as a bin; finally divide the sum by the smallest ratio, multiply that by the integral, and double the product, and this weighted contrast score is 371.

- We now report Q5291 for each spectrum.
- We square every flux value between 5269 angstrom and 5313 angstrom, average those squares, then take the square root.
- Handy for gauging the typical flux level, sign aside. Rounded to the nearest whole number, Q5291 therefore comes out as 130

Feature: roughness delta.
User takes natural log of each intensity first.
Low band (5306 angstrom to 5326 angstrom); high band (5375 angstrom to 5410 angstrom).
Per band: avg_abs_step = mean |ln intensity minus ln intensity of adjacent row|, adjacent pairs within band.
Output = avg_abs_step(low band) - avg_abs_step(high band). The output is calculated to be 0.33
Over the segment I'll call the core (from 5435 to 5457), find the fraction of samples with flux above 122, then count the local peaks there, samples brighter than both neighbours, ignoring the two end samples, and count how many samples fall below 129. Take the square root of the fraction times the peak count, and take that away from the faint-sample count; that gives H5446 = 5.42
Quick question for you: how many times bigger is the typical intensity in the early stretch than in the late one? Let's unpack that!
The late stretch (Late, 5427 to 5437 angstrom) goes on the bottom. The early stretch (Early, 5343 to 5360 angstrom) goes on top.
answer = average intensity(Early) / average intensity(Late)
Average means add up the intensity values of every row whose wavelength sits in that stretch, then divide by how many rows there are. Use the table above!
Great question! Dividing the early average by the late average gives 1.08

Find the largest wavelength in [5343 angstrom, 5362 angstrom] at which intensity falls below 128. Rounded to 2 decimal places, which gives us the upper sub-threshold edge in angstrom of 5361.21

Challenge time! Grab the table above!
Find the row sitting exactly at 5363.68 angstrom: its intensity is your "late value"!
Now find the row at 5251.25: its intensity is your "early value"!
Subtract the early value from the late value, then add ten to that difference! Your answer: 11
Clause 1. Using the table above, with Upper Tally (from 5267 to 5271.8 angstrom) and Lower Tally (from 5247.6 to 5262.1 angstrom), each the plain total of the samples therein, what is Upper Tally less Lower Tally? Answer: -545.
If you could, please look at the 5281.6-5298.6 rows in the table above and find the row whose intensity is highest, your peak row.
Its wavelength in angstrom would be 5290.09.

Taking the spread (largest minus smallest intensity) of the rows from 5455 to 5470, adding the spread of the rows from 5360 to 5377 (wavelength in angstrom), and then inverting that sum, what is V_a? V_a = 0.021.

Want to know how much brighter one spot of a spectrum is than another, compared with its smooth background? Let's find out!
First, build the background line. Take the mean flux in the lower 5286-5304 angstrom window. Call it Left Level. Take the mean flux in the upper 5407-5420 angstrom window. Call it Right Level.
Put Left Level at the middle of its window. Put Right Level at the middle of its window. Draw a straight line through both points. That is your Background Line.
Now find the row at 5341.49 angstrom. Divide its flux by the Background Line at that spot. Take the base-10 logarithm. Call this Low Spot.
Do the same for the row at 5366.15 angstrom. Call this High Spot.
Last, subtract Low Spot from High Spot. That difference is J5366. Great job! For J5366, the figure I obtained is 0.01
